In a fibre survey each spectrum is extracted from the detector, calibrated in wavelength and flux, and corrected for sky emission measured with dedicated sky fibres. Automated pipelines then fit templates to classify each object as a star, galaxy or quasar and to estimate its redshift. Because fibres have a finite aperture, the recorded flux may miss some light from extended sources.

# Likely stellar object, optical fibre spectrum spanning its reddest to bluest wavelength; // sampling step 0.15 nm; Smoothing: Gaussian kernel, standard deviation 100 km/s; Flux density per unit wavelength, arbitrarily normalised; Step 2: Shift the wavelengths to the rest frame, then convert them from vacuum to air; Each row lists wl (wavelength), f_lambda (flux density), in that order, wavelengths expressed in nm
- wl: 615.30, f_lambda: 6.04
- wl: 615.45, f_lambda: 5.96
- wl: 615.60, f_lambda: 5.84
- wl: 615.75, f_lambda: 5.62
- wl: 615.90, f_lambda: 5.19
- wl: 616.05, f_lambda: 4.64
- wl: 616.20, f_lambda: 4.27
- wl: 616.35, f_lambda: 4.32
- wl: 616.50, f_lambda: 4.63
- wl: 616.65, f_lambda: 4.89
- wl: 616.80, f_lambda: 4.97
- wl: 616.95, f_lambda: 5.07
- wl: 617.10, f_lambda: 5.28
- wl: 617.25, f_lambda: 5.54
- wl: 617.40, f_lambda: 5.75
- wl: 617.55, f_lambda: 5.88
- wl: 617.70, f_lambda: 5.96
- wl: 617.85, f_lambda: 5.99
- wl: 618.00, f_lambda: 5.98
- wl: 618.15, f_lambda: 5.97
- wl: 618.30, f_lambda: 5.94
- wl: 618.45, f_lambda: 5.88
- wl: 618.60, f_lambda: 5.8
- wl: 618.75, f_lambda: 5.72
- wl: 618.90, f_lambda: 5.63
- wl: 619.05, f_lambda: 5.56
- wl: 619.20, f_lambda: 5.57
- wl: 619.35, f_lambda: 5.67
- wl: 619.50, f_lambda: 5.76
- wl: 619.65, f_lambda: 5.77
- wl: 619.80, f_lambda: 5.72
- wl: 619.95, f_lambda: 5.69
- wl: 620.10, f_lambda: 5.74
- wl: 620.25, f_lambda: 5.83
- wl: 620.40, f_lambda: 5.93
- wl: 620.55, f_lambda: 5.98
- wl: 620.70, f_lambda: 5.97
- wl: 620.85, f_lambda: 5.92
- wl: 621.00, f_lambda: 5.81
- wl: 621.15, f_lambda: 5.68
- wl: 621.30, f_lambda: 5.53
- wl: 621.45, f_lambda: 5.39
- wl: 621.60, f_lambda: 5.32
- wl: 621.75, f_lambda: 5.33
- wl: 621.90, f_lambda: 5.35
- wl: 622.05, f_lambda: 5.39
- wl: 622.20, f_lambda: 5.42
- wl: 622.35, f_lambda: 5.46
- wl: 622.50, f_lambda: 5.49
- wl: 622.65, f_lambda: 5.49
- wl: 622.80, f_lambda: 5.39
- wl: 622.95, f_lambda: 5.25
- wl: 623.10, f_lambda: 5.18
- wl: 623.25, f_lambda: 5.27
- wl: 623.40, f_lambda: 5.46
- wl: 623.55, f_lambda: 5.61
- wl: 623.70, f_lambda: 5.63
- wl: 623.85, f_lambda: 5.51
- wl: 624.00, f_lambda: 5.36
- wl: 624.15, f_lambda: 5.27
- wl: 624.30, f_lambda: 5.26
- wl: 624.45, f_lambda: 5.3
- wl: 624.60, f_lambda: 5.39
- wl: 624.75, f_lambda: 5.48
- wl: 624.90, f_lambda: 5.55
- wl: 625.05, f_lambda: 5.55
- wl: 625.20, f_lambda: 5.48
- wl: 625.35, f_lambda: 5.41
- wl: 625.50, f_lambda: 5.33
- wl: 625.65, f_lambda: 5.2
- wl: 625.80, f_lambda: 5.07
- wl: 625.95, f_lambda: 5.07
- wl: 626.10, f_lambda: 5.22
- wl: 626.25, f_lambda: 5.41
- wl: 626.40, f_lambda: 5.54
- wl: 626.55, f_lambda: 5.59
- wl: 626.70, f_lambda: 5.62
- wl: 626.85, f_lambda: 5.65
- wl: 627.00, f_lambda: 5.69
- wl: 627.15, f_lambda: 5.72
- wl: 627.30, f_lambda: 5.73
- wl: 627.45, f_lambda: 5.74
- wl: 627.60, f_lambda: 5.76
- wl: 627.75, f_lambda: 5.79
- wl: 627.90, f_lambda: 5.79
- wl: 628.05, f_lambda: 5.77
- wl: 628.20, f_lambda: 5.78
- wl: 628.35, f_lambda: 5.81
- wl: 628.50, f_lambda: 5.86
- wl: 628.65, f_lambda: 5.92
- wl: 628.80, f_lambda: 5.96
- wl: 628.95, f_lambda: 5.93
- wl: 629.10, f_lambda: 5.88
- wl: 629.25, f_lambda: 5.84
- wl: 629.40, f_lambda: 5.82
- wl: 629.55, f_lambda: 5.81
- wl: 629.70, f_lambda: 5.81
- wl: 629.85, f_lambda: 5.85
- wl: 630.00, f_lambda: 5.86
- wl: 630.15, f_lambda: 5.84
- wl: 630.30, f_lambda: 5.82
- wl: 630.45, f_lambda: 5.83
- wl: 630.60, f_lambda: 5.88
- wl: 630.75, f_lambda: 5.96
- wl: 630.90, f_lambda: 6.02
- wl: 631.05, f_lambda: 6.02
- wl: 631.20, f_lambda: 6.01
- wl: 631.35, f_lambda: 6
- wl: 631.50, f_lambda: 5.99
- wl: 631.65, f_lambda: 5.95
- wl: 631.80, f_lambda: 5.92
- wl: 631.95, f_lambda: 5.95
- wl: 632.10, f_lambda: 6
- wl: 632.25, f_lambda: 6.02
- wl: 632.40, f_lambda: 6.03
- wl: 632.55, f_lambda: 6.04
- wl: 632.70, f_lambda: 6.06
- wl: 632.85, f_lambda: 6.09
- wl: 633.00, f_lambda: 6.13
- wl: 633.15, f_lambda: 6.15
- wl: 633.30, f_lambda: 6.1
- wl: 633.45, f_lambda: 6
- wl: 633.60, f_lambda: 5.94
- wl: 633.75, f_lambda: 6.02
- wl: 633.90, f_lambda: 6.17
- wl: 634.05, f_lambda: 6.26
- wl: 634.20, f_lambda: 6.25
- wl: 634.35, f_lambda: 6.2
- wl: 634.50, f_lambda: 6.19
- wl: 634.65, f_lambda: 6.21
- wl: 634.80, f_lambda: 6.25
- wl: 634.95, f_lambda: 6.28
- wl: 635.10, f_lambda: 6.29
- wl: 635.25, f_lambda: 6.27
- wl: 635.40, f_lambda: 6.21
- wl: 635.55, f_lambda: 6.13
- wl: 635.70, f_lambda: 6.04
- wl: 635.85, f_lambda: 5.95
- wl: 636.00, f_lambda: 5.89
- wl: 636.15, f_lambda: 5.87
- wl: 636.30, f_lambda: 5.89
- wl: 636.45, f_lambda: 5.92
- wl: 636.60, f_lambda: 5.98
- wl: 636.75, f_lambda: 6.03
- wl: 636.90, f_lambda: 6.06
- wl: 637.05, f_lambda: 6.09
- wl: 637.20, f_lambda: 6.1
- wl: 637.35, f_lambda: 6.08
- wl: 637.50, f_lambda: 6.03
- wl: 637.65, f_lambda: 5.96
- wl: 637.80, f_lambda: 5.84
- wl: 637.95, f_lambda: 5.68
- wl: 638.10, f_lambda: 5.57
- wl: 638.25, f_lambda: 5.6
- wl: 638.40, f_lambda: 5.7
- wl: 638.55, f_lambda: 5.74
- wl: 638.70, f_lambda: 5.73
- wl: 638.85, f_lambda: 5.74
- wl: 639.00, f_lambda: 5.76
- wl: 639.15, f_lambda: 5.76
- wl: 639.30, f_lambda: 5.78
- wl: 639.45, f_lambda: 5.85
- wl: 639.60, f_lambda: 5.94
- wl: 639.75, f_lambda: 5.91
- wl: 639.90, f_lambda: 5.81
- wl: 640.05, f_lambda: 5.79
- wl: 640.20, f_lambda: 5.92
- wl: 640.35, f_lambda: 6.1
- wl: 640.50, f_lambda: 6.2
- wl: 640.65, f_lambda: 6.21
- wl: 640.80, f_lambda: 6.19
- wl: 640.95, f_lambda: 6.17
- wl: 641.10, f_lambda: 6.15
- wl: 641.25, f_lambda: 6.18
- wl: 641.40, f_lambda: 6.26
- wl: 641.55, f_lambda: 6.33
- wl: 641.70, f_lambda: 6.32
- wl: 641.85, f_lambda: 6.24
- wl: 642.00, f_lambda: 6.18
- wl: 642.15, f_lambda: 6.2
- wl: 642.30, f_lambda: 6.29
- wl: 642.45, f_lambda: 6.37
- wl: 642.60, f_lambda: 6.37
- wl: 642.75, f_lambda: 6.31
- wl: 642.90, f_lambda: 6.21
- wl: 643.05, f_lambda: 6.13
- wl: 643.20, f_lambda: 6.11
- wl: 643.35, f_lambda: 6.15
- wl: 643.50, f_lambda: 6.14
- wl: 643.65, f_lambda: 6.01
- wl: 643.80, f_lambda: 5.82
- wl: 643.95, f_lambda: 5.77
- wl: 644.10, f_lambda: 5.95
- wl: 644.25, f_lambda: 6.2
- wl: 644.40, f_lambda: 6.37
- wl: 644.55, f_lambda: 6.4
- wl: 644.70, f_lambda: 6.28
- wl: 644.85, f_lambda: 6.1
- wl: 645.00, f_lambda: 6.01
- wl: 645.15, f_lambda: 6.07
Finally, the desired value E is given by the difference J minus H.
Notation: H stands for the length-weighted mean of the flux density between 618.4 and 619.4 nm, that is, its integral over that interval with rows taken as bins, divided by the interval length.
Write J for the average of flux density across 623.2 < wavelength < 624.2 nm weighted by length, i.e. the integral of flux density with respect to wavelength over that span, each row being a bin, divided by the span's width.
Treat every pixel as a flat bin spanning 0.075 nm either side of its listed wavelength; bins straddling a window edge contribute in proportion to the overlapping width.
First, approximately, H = 5.69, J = 5.5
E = -0.23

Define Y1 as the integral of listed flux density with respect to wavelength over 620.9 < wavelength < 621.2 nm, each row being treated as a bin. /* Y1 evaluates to 1.73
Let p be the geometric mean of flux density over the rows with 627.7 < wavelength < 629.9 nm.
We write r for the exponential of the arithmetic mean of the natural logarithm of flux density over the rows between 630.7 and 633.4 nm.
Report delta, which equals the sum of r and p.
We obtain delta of 11.9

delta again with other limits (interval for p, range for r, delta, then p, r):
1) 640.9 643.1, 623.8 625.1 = 11.7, 6.25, 5.4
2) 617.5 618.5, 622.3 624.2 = 11.4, 5.94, 5.4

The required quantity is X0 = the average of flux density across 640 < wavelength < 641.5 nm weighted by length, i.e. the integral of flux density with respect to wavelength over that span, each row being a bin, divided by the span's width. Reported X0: 6.1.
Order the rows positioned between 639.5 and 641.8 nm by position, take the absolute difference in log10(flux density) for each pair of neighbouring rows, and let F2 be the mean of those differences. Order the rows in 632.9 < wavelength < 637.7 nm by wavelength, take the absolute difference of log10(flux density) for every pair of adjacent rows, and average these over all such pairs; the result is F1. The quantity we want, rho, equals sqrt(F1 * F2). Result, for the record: 0.0038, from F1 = 0.0035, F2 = 0.0042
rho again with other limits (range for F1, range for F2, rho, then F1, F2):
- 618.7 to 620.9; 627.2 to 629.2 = 0.0031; 0.0043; 0.0022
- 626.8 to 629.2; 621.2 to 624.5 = 0.0036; 0.0021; 0.0059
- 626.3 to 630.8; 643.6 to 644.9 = 0.0048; 0.0022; 0.0104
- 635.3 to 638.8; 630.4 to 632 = 0.0032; 0.0043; 0.0023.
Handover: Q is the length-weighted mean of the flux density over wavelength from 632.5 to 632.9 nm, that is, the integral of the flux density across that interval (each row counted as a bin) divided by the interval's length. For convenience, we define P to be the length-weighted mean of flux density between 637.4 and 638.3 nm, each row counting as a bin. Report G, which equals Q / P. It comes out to 1.05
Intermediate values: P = 5.8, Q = 6.06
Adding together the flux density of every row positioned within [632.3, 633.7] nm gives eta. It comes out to 55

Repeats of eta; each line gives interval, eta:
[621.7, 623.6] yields 70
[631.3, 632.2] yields 36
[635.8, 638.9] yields 123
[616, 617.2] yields 38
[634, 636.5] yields 104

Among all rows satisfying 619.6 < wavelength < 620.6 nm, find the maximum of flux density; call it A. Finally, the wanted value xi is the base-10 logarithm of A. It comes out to 0.777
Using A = 5.98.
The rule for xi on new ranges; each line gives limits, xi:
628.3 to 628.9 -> 0.775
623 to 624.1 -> 0.751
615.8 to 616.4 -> 0.715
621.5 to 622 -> 0.728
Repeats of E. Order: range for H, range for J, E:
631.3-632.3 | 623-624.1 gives -0.55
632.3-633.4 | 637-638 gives -0.11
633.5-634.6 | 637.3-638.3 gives -0.32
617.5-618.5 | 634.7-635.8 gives 0.26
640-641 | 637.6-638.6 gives -0.37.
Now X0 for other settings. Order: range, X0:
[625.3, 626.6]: 5.3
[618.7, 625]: 5.5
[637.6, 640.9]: 5.9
